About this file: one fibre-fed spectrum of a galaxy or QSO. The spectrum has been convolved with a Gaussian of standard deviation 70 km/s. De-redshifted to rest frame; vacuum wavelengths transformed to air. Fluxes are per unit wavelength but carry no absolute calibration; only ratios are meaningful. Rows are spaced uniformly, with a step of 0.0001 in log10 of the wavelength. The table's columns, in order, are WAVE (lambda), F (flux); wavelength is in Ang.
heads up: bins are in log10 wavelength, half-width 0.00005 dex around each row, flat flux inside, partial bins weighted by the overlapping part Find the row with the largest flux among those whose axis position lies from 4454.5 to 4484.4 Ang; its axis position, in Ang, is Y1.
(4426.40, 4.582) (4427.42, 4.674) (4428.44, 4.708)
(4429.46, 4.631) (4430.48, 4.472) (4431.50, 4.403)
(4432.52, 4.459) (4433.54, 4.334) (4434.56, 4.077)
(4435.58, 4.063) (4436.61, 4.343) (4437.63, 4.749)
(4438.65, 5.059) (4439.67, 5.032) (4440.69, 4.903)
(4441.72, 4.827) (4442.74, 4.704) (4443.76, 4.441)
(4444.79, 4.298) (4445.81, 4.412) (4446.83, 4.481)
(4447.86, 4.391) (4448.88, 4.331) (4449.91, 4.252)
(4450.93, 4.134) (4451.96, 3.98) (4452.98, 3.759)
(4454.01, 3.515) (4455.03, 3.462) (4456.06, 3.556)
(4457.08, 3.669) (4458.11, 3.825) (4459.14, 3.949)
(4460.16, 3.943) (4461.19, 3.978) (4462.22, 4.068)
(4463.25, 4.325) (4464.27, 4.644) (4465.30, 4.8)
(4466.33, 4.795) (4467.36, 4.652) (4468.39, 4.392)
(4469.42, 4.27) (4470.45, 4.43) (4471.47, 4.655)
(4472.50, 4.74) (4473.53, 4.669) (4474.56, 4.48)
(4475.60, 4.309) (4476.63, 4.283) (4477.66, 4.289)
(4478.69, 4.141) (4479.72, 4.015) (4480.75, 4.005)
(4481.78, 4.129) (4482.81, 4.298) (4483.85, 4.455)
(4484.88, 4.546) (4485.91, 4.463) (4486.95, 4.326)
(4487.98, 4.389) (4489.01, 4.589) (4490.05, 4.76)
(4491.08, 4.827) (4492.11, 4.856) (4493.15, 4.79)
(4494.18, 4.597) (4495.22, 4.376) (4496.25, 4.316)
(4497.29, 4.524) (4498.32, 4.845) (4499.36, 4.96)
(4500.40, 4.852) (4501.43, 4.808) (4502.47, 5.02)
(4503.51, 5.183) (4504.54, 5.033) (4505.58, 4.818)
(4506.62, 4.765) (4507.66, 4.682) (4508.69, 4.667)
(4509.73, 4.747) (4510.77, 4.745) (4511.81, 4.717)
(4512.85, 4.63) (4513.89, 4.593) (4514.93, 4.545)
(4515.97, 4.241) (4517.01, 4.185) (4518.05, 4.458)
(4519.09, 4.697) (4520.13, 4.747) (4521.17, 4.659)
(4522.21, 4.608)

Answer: 4465.30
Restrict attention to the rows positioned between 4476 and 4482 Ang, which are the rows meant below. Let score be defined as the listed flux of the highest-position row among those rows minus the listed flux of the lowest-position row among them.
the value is -0.2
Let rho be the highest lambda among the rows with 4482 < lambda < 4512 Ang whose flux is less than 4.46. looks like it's 4496.25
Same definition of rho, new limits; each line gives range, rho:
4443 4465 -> 4463.25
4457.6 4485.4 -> 4483.85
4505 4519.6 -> 4518.05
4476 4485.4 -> 4483.85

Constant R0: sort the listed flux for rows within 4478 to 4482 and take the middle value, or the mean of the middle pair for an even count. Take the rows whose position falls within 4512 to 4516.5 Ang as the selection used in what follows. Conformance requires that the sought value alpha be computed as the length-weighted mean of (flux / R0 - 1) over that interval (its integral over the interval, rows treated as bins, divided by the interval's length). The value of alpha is 0.109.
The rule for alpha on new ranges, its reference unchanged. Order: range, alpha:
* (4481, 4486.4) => 0.071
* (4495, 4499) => 0.116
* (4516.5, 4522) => 0.118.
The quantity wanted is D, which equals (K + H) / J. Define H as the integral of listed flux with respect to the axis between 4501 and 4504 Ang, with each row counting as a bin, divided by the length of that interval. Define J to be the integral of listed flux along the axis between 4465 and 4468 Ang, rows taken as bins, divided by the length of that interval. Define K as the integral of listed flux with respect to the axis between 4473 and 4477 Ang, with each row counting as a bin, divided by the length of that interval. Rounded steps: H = 5.0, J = 4.7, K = 4.43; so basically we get 2.00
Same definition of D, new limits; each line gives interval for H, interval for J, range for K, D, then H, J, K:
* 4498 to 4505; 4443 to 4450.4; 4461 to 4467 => 2.15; 5.0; 4.4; 4.46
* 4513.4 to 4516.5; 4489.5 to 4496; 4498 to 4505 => 2.01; 4.5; 4.7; 4.96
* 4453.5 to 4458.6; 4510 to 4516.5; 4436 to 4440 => 1.83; 3.6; 4.6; 4.77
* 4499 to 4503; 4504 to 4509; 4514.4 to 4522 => 1.96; 4.9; 4.8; 4.51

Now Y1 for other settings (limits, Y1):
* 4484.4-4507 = 4503.51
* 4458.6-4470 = 4465.30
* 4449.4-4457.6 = 4449.91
